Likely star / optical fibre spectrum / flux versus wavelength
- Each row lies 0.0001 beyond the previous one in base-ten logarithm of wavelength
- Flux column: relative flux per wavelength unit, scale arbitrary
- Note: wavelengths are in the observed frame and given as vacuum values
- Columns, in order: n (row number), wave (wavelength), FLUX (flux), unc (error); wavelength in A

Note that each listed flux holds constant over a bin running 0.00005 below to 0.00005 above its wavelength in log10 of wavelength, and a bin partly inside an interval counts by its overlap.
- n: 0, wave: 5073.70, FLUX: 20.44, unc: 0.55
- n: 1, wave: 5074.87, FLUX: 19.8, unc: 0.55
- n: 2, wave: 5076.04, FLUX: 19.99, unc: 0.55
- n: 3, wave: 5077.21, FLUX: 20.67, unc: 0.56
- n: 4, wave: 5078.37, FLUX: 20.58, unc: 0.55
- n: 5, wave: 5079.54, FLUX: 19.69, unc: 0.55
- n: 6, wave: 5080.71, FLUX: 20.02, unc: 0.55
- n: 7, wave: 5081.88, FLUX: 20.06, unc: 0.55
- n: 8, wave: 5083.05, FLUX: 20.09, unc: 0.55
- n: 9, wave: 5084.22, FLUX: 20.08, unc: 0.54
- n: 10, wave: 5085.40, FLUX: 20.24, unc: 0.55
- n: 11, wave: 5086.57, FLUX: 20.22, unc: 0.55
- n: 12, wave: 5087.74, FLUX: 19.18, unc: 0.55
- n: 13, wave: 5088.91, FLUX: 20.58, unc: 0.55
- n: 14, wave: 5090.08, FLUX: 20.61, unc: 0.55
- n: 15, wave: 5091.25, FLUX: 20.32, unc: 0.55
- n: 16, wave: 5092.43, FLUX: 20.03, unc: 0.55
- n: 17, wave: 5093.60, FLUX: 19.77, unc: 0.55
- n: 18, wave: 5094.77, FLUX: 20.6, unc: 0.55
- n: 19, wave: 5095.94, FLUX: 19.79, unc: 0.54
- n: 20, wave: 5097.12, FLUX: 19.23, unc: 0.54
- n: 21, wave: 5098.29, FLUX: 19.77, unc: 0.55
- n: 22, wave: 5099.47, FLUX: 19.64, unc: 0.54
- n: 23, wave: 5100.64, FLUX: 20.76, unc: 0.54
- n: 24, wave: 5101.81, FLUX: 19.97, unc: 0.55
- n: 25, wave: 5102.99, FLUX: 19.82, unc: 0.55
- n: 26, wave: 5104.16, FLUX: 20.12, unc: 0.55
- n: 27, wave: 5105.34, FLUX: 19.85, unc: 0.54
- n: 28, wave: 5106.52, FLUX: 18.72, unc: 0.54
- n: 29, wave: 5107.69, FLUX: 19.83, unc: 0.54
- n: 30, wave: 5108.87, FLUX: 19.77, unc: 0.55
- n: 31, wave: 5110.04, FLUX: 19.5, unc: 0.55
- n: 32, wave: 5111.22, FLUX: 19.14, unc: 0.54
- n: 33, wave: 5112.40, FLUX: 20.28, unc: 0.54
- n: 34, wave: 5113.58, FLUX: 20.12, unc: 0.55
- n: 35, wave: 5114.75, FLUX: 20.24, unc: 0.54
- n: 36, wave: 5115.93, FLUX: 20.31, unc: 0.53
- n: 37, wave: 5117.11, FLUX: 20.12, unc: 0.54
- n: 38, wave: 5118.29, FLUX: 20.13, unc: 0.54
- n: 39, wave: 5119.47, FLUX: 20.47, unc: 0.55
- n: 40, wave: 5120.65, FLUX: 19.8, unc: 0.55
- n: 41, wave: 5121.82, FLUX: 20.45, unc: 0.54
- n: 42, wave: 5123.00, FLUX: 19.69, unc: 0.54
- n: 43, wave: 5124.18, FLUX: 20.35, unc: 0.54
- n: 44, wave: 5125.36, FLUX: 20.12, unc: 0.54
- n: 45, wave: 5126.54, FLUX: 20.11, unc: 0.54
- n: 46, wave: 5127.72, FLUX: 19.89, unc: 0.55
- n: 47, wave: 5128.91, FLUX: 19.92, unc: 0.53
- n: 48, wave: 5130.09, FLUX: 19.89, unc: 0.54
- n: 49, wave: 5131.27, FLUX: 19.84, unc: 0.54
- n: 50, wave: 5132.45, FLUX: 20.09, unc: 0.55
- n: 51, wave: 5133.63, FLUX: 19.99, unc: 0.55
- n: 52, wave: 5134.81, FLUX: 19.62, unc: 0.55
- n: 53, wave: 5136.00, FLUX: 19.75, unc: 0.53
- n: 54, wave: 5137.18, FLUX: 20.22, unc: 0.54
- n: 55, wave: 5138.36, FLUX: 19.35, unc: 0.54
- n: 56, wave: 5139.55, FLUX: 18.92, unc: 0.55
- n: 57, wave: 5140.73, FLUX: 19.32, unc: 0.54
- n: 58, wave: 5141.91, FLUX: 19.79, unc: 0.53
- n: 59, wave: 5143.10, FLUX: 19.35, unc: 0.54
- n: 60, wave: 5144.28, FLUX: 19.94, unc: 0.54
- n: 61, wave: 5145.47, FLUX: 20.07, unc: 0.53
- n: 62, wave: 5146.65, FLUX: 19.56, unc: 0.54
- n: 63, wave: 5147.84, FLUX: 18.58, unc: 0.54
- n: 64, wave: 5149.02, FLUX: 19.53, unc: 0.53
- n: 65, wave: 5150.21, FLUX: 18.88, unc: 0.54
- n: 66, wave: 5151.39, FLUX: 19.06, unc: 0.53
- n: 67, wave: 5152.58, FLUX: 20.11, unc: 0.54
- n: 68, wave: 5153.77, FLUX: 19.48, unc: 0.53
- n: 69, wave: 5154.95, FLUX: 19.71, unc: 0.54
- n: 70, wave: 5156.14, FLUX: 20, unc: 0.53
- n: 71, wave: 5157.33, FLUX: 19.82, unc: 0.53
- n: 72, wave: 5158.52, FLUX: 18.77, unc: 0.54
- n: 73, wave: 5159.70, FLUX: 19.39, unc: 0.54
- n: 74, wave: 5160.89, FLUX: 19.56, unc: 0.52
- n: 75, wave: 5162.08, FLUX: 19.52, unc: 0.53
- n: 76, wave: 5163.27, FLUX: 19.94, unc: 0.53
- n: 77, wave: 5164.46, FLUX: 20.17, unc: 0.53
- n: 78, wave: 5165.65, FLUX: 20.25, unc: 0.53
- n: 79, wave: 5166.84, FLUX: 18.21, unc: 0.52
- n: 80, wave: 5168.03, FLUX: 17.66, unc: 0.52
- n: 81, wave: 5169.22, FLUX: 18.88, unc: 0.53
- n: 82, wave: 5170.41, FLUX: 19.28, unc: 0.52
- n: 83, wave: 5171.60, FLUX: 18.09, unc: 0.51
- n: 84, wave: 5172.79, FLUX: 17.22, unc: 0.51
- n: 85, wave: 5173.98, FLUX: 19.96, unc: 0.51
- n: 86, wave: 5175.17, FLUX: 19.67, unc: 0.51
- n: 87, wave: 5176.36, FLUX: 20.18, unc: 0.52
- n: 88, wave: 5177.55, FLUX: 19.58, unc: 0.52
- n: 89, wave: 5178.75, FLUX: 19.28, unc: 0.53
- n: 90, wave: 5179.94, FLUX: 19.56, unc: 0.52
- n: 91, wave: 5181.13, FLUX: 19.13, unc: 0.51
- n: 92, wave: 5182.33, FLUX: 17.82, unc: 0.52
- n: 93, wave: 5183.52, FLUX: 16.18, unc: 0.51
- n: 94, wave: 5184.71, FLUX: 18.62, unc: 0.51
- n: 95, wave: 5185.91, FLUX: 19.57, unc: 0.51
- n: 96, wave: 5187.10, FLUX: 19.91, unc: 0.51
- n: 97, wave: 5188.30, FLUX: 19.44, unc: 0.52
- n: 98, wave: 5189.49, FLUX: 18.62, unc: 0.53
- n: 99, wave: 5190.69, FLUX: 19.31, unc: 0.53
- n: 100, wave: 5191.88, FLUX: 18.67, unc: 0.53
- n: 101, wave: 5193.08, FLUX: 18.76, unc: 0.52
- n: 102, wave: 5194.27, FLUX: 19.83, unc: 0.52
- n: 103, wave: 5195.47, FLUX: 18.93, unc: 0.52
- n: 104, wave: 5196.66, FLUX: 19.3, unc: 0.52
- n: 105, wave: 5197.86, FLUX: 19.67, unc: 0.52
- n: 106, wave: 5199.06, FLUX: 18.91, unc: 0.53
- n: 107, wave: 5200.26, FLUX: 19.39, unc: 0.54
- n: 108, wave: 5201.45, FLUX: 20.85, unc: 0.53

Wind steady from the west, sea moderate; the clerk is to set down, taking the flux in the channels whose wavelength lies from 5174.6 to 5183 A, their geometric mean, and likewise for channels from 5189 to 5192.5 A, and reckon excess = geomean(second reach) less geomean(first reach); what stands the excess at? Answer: -0.4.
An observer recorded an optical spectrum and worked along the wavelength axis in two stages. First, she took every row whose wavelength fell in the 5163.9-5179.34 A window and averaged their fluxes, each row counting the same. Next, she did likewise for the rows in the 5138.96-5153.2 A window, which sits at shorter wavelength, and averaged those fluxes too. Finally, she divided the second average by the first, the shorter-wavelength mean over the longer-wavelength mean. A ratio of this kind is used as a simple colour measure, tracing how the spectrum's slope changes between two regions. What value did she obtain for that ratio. 1.02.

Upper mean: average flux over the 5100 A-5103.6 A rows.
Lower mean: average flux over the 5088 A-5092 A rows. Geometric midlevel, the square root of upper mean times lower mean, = 20.3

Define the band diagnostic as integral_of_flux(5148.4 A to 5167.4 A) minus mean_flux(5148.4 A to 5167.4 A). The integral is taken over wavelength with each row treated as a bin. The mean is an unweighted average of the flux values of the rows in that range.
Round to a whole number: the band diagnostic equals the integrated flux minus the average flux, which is 351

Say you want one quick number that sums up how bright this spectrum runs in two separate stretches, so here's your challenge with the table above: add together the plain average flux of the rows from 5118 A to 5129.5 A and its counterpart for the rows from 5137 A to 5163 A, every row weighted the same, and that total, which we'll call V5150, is 39.6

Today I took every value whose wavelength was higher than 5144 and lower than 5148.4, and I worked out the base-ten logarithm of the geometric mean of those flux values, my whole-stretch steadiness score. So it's 1.29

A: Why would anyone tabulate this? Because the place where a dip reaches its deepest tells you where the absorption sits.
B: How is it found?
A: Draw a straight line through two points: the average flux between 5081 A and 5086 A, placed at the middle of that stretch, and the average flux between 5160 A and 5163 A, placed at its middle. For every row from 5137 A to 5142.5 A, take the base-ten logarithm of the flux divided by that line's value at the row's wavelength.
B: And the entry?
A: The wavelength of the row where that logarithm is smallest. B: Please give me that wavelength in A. 5139.55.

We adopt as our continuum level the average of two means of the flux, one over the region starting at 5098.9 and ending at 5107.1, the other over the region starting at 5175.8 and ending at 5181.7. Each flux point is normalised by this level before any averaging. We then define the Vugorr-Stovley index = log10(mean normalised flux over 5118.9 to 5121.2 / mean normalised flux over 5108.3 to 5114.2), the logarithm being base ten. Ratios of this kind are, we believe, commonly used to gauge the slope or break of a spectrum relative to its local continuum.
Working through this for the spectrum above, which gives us 0.008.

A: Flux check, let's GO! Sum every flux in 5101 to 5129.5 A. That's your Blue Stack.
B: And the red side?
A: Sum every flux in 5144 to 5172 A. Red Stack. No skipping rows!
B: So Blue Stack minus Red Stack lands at 14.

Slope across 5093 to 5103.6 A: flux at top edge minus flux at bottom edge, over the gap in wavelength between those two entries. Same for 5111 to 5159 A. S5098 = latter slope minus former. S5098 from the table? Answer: -0.01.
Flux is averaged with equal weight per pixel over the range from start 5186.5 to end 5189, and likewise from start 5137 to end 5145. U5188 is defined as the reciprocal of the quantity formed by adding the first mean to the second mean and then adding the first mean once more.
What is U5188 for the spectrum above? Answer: 0.0170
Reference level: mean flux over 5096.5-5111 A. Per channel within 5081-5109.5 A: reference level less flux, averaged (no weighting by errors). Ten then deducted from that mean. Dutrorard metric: -10.2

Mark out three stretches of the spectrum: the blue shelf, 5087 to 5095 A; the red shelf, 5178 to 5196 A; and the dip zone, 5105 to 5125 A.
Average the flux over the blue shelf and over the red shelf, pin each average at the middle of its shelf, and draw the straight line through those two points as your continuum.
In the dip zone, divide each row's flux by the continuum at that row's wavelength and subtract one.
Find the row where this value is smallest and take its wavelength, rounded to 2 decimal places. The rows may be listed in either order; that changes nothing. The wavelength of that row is 5106.52 A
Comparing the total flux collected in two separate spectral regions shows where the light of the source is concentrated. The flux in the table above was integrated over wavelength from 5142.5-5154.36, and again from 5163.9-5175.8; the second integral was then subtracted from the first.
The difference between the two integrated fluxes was 5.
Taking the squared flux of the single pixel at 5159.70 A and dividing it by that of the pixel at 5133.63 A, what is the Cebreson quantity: 0.94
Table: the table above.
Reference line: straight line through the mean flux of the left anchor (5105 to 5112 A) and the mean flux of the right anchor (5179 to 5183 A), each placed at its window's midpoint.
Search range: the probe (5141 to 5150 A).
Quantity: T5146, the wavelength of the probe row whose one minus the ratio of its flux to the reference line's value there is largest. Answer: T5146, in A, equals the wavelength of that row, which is 5147.84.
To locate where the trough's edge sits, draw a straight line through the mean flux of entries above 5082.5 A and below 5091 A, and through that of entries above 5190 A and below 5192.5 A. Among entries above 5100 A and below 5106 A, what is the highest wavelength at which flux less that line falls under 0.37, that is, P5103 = 5105.34 A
